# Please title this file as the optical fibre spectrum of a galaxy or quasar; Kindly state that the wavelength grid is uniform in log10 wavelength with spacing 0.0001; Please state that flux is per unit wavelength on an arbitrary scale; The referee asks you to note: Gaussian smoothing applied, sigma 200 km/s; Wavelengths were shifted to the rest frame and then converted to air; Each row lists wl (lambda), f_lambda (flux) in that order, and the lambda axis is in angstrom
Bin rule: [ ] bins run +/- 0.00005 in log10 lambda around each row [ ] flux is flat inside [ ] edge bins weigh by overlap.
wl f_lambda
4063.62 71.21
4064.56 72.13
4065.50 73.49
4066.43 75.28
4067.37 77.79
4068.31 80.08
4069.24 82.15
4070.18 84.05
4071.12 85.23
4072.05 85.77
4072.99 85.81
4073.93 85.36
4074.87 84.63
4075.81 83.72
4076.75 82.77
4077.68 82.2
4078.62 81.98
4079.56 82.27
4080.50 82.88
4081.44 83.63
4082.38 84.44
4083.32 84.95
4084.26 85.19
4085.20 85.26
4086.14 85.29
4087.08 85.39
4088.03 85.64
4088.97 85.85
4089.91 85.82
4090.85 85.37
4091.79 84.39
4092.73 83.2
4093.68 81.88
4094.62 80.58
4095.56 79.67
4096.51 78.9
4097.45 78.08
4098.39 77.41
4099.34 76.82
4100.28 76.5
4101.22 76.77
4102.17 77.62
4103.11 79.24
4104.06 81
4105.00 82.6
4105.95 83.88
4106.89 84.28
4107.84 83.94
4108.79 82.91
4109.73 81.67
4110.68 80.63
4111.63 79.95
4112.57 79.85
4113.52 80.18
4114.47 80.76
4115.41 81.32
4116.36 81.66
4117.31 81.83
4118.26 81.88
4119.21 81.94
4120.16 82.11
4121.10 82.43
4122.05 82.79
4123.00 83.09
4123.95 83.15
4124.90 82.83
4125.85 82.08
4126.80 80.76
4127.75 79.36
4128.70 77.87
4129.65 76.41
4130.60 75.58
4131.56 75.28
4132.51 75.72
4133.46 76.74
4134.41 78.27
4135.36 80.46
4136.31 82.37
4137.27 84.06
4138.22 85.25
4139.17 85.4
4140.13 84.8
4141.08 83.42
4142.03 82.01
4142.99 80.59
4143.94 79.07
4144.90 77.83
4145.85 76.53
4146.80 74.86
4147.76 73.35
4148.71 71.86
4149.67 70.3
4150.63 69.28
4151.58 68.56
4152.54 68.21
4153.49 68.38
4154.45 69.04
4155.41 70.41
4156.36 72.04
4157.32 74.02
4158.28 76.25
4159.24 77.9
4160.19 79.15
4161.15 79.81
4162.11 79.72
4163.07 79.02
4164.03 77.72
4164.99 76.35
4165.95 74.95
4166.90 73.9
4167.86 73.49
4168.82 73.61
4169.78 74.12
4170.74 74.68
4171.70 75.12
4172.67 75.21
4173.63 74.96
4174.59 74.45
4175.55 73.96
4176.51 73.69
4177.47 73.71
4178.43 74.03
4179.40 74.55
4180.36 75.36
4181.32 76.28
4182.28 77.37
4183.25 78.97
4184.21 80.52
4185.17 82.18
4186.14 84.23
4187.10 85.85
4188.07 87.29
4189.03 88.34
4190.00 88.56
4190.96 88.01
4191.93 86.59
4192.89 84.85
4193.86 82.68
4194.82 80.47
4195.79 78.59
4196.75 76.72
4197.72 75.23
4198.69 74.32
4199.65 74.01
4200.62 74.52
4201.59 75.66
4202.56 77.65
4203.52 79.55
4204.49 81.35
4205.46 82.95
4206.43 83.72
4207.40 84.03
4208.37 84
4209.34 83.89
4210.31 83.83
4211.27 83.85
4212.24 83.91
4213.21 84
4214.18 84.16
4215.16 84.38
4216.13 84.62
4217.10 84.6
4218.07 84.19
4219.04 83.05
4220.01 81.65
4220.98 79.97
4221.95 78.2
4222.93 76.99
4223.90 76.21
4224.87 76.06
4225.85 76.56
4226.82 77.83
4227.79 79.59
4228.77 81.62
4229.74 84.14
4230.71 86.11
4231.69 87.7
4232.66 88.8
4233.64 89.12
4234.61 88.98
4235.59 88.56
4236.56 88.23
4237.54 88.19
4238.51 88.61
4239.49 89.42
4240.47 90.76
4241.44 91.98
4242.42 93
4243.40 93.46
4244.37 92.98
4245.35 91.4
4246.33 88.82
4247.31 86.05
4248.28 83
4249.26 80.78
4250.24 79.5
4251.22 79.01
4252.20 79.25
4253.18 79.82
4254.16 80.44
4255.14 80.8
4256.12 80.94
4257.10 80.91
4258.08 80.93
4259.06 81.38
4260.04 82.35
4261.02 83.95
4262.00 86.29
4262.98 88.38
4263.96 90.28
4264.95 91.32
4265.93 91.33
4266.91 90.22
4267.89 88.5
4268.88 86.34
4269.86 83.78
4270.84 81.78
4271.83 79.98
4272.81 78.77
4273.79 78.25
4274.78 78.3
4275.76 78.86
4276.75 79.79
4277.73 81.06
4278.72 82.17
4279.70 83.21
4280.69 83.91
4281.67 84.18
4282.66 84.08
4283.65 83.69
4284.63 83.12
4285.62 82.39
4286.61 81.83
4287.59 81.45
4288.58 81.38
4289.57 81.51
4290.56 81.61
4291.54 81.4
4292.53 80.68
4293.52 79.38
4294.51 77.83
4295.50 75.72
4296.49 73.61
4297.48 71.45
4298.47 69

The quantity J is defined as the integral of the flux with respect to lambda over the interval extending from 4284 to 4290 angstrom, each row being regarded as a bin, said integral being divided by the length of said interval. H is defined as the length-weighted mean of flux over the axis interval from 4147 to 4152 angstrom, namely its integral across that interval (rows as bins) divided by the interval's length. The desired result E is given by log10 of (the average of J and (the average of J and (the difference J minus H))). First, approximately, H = 70.9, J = 82.0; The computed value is 1.81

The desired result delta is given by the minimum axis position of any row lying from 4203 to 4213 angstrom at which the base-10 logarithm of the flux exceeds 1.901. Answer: 4204.49 angstrom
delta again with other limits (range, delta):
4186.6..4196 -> 4187.10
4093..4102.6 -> 4093.68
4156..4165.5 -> 4161.15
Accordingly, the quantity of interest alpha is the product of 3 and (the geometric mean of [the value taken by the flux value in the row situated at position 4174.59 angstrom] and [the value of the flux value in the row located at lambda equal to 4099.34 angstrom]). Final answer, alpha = 227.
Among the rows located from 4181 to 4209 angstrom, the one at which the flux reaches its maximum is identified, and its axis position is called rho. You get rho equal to 4190.00 angstrom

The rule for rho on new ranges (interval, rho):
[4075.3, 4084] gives 4083.32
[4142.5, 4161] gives 4142.99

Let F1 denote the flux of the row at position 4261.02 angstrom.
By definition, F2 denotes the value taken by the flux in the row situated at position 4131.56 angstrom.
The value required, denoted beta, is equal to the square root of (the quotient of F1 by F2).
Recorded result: 1.06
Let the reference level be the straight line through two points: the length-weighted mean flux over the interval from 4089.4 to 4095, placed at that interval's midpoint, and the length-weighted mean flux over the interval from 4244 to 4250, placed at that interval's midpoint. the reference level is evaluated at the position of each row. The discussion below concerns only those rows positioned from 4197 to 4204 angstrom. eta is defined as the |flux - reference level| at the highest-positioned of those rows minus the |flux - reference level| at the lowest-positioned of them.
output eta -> -4.2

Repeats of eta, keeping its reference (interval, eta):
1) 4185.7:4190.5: 1.7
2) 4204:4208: -2.6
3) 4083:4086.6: 0.3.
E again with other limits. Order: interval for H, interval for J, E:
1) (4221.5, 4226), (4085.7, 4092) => 1.82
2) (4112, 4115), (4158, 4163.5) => 1.77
